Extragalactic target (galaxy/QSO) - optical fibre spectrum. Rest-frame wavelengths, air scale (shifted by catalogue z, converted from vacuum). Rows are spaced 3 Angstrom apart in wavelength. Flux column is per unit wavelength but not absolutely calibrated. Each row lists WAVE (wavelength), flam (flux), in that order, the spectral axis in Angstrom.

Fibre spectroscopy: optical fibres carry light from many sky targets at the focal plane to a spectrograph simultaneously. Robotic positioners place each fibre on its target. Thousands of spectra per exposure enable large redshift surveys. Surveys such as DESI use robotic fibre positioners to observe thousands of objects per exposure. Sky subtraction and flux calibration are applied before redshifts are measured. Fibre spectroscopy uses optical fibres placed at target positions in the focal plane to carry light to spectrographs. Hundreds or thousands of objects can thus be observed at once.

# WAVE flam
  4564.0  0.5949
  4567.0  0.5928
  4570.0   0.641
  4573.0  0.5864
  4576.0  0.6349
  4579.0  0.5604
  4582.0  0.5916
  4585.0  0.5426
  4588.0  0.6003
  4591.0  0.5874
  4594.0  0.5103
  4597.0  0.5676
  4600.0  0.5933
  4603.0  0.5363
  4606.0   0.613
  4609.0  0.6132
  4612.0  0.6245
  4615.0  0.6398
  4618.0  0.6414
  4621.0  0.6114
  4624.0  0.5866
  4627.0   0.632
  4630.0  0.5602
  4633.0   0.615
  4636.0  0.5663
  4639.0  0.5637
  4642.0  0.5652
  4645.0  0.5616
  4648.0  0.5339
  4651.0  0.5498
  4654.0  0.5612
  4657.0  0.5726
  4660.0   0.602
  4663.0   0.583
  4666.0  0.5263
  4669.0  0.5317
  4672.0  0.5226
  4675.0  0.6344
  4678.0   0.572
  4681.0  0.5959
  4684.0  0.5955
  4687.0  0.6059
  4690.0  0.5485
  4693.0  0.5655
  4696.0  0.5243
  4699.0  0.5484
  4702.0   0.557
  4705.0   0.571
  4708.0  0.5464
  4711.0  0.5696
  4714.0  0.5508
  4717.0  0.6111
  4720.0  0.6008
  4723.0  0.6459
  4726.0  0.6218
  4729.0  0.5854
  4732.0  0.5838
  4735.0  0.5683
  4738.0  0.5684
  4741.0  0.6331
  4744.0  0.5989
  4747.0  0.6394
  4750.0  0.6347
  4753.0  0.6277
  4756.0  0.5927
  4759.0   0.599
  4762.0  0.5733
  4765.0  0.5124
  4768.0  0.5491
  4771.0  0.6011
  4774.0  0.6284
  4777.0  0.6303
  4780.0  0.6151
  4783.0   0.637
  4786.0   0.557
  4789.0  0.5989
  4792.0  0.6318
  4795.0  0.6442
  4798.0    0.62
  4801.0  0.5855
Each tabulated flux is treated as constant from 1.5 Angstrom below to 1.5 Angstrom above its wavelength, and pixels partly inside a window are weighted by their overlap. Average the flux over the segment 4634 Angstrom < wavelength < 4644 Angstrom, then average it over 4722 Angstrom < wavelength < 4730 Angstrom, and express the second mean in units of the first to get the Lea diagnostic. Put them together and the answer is 1.09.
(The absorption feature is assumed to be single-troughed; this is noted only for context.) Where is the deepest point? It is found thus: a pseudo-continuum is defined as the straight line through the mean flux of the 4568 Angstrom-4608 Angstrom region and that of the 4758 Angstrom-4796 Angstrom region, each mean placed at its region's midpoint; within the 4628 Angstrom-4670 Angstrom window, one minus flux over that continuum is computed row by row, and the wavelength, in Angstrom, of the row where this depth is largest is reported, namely 4666.0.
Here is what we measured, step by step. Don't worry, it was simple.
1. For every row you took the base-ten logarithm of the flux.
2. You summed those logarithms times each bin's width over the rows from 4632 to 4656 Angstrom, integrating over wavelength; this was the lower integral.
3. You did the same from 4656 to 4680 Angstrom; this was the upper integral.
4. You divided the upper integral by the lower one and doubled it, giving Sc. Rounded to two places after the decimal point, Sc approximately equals 1.98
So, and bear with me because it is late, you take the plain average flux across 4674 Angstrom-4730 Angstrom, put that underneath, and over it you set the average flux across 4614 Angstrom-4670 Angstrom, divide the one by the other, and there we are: 1.00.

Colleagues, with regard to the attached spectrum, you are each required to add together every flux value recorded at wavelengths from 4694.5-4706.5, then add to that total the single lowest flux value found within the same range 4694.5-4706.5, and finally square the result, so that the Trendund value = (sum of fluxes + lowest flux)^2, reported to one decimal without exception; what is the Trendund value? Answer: 7.4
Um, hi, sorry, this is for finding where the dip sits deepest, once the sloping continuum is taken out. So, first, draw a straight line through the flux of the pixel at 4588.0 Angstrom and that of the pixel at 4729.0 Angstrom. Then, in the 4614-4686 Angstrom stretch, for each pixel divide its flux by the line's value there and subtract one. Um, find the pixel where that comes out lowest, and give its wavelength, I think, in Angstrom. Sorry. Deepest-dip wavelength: 4672.0 Angstrom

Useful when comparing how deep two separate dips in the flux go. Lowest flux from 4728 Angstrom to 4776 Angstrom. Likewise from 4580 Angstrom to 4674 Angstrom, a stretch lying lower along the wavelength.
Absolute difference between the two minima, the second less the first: 0.0021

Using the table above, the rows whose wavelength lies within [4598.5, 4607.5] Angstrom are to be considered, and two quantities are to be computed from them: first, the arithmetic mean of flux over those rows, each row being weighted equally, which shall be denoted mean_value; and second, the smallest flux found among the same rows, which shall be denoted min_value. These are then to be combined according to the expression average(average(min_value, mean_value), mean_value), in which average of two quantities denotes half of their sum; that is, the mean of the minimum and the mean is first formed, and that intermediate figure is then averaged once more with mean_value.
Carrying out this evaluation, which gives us 0.570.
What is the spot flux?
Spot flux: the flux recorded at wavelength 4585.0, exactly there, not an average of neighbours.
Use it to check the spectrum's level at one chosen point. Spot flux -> 0.5426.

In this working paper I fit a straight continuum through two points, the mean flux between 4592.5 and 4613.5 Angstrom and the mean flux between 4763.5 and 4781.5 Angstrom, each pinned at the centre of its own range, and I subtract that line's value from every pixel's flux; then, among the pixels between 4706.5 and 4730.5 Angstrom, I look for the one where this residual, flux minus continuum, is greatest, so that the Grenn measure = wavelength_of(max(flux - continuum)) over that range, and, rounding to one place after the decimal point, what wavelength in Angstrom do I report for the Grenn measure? 4723.0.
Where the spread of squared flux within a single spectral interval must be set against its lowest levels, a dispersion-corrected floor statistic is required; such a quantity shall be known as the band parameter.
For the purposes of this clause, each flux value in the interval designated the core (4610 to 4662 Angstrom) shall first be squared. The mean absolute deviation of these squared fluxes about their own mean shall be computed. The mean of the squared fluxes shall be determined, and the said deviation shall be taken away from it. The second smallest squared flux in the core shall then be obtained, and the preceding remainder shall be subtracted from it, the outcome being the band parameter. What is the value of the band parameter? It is -0.009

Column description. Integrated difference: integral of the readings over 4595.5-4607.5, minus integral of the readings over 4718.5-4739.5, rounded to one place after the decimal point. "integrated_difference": -5.6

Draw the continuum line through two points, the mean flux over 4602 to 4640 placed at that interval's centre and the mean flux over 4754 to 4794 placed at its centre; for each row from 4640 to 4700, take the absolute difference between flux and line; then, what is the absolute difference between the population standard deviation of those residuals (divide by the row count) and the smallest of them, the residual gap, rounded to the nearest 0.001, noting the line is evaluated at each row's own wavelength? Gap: 0.022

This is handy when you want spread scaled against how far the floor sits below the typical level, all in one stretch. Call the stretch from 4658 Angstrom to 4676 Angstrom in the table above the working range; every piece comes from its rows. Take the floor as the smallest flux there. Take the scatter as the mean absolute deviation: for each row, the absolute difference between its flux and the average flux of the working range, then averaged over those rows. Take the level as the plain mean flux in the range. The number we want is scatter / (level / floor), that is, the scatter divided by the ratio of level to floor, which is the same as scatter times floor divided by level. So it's 0.037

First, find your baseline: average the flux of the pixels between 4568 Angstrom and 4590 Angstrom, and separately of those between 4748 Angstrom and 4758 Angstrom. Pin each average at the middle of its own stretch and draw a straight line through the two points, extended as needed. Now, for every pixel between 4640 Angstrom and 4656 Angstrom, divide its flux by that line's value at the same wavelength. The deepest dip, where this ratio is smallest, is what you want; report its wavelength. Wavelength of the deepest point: 4648.0 Angstrom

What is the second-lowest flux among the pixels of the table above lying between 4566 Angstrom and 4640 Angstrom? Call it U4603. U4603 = 0.5363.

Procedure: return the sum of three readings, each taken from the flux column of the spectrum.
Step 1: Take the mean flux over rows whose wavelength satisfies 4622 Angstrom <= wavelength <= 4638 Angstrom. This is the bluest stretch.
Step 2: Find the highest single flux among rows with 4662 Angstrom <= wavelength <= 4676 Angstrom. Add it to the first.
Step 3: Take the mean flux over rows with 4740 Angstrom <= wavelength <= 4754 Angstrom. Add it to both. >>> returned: 1.85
